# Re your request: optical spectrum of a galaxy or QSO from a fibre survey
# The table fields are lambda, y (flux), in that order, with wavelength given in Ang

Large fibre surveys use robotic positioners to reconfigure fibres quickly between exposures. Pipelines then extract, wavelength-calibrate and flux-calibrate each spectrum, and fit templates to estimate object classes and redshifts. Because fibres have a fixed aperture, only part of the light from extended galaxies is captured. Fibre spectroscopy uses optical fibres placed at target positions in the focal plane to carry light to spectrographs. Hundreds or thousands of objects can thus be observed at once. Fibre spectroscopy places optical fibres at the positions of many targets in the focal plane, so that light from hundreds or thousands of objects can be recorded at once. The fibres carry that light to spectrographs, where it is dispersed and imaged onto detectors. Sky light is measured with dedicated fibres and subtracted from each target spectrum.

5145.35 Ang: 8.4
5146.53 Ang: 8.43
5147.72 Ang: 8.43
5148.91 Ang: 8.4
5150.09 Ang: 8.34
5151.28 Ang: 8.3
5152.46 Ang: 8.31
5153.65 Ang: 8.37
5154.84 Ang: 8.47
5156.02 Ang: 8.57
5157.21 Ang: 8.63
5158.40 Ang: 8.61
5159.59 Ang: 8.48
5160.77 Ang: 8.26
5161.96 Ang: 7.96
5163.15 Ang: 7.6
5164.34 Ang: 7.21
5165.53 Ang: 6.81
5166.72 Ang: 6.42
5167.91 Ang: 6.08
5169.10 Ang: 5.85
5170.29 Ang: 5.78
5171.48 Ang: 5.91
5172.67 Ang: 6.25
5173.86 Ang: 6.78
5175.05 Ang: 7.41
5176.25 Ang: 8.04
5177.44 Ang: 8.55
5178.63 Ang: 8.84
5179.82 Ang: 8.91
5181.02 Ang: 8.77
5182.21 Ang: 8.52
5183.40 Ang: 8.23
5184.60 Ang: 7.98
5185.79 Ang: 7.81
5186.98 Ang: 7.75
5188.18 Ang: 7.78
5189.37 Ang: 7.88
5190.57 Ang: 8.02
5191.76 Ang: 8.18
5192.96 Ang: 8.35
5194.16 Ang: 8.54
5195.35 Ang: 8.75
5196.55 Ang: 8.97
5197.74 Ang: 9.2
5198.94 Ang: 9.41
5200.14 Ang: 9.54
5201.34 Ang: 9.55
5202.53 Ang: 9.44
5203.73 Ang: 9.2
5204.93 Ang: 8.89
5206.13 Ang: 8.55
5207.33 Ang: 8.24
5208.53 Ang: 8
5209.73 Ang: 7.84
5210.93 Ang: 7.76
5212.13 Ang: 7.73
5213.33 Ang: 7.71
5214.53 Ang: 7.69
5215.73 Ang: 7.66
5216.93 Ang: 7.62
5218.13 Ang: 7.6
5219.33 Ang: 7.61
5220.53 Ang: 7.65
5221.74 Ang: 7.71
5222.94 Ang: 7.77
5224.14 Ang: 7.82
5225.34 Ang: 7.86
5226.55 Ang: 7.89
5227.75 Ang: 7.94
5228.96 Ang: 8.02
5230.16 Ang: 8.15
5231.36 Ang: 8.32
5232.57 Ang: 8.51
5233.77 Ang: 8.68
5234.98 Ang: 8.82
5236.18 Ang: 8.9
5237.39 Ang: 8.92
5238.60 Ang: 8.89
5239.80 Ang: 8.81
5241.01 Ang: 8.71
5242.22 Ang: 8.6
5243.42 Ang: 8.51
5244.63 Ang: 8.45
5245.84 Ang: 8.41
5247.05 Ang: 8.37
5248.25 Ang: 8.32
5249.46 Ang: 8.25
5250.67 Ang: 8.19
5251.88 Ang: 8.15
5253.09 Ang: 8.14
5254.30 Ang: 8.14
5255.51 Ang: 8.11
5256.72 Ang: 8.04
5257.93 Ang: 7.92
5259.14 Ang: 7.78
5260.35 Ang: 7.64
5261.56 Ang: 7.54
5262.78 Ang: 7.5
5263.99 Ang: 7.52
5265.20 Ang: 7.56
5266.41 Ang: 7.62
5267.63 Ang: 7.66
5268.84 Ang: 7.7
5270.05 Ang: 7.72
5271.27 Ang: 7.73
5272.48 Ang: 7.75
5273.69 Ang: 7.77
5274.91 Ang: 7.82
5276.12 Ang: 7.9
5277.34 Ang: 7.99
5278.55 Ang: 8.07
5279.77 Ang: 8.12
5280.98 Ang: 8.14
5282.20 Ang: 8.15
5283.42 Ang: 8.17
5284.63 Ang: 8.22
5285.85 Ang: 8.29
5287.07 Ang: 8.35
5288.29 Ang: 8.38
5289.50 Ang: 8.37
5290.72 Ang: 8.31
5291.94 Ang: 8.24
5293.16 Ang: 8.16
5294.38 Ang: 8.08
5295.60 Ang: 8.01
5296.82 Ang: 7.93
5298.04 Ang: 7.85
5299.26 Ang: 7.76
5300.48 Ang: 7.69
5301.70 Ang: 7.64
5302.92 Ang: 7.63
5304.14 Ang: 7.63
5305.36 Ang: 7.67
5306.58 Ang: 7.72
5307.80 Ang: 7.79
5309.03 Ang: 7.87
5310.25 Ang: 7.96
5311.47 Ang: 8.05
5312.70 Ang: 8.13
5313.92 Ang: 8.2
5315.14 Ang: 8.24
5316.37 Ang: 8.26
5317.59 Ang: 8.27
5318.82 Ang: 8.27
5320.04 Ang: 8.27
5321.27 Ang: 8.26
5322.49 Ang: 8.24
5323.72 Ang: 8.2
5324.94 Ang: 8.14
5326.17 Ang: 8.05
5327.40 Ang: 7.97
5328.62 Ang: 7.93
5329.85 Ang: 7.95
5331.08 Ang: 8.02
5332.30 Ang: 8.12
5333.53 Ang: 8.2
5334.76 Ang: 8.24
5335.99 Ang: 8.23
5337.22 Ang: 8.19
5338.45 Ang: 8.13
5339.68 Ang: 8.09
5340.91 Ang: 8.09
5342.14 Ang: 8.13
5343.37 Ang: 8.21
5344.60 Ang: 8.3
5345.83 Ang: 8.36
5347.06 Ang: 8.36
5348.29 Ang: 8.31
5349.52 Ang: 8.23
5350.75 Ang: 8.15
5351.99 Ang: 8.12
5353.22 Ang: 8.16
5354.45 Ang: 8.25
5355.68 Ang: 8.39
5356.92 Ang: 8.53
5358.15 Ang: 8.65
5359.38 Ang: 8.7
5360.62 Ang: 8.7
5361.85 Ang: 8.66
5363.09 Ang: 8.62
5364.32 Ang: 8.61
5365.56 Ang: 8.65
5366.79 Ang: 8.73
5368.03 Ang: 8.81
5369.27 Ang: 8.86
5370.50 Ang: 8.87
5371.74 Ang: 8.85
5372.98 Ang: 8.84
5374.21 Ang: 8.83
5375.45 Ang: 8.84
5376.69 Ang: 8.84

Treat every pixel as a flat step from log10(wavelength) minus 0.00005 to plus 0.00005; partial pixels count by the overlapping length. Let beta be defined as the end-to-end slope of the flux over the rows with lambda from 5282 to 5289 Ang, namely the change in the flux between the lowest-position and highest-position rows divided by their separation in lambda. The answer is 0.04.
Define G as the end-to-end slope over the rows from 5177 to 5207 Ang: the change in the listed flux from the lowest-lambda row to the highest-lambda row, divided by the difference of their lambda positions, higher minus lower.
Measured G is 0.00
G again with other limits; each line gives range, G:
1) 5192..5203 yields 0.11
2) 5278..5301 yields -0.02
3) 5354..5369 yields 0.04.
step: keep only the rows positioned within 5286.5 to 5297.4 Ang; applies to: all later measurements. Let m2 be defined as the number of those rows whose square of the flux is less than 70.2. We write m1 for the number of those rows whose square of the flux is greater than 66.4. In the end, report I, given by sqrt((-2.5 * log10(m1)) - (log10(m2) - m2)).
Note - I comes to 2.27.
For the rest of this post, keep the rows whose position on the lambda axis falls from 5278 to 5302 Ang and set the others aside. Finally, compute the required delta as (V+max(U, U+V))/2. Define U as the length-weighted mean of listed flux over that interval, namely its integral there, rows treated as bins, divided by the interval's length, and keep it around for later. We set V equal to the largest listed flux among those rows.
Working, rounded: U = 8.1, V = 8.38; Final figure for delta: 12.4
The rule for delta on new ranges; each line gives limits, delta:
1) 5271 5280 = 12.1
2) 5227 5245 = 13.2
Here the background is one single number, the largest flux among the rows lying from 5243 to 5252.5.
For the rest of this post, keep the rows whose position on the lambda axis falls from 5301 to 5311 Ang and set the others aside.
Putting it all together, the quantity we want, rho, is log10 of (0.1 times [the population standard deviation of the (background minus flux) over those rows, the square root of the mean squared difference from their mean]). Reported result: -1.94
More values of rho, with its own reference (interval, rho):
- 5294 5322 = -1.63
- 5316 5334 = -1.91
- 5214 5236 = -1.43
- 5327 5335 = -1.94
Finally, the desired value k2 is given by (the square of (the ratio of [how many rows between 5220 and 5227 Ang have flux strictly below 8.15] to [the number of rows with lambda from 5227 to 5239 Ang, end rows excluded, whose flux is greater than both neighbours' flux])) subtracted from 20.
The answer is -16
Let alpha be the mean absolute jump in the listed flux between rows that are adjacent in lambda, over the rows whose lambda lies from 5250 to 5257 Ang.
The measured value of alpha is 0.03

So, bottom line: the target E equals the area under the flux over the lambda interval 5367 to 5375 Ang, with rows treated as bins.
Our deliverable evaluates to 70.7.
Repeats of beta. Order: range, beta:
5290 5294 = -0.06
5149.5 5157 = 0.04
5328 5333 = 0.05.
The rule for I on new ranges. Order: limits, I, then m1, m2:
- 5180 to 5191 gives 2.23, 3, 7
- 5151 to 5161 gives 1.01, 9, 4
